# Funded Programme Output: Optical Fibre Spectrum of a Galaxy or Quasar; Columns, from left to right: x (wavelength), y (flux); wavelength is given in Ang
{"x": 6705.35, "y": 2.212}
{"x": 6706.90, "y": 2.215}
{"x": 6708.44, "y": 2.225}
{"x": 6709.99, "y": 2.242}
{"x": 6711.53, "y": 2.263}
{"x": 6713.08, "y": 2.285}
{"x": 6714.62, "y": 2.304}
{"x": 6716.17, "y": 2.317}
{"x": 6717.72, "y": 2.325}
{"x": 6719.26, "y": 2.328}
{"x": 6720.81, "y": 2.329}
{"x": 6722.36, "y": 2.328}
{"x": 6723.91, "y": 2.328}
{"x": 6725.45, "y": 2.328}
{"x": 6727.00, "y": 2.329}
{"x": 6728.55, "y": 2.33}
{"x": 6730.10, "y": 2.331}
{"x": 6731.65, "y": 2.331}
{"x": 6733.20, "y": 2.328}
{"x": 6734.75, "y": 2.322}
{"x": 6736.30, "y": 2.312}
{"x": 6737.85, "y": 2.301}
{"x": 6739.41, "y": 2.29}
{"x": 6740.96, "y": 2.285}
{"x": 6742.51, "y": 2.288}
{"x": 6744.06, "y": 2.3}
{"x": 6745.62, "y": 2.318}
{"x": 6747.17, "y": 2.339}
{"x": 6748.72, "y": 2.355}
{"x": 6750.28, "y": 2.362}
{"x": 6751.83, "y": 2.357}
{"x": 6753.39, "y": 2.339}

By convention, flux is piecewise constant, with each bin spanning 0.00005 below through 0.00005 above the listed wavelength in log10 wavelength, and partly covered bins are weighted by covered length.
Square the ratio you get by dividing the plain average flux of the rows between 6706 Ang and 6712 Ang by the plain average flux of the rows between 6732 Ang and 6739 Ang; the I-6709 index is 0.93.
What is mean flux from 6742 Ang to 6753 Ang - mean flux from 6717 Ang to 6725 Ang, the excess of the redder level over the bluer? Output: 0.00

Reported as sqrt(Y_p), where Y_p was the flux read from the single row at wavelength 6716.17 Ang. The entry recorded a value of 1.52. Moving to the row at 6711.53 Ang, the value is 1.50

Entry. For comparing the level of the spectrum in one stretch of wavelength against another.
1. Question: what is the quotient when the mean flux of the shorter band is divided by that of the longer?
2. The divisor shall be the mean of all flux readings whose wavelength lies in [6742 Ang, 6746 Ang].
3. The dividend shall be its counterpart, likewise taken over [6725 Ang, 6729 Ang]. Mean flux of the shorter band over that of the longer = 1.01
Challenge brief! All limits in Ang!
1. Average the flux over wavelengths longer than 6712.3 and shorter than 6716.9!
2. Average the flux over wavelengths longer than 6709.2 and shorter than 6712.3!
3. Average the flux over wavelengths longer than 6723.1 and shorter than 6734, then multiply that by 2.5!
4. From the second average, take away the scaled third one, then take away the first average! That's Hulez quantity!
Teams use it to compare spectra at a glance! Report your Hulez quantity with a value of -5.87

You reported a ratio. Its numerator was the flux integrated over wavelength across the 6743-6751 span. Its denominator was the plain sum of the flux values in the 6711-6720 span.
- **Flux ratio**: 1.3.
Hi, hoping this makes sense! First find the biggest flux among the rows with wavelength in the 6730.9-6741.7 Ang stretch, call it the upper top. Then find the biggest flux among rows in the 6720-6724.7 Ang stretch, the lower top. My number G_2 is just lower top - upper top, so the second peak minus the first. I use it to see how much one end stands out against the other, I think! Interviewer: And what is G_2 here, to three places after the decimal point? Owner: -0.002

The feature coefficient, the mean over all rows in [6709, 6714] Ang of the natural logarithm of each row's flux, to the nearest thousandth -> 0.817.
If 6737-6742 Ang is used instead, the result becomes 0.829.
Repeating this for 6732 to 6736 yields 0.844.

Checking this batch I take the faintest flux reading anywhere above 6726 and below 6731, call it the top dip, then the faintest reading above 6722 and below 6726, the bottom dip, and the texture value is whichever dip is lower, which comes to 2.328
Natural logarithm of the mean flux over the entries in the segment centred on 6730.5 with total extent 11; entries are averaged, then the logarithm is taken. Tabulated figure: 0.845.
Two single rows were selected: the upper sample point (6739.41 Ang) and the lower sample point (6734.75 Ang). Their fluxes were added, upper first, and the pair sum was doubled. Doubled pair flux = 9.22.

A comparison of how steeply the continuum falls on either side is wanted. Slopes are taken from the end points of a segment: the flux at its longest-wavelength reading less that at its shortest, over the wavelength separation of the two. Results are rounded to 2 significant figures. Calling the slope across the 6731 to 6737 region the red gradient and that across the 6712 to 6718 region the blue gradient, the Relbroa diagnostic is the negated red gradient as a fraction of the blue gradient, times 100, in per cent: 47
